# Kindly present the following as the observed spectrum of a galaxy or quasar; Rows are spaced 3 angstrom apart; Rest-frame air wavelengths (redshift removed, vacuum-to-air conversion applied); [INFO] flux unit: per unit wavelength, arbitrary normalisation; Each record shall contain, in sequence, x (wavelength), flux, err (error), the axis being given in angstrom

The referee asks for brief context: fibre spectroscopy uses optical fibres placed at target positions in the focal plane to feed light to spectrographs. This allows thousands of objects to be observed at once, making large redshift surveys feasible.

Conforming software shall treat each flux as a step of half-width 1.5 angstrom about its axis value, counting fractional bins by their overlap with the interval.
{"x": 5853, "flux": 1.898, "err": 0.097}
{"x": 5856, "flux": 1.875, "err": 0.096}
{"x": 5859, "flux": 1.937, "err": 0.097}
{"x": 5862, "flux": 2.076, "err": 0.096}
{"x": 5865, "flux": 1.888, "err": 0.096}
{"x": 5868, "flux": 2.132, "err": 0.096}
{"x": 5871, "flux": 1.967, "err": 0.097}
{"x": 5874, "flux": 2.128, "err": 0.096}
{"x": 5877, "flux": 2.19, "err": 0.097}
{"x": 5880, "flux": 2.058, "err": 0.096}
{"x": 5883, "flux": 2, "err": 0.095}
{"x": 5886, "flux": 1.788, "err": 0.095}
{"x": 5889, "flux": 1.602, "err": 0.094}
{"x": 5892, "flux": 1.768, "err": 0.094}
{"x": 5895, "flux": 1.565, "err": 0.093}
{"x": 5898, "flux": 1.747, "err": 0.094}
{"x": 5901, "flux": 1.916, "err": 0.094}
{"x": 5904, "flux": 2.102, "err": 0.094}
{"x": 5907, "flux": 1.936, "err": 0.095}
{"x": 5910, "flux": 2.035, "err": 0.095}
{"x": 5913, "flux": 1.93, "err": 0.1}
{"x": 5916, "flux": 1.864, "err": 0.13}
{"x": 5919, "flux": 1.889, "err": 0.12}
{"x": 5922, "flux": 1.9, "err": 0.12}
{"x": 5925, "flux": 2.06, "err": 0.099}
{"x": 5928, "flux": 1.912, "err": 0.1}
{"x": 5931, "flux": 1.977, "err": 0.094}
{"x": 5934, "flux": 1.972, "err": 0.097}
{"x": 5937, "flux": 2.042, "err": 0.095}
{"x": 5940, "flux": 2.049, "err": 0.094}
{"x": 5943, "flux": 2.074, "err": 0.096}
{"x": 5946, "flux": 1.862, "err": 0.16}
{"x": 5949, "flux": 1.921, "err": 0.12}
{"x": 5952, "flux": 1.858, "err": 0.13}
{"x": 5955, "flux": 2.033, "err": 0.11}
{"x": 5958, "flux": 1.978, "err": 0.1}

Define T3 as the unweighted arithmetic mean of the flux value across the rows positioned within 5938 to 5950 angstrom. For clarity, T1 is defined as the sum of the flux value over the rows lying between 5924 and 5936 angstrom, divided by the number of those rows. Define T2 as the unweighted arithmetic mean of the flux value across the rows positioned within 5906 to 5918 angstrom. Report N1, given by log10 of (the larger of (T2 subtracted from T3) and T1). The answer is 0.297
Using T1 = 1.98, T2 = 1.94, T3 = 1.98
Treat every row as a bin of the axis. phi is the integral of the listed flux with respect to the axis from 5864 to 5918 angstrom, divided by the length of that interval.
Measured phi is 1.92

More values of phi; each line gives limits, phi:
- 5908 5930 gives 1.94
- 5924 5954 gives 1.97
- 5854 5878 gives 2.02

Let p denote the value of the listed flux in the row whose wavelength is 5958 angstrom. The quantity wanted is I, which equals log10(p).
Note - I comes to 0.296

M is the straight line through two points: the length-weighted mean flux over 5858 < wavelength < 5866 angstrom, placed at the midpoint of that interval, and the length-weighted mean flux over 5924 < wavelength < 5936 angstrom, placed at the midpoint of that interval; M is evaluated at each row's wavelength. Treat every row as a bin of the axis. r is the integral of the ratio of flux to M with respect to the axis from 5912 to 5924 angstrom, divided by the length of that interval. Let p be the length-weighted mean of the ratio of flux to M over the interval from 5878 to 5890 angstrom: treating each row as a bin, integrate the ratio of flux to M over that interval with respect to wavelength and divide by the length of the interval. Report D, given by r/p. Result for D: 1.01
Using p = 0.95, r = 0.96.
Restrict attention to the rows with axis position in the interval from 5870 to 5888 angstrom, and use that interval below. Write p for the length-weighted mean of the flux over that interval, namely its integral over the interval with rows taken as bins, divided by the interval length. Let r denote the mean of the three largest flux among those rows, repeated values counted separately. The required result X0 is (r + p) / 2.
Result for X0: 2.07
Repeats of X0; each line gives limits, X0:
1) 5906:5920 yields 1.95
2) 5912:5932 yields 1.96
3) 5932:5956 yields 2.02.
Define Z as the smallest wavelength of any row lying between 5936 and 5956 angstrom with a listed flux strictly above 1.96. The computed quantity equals 5937 angstrom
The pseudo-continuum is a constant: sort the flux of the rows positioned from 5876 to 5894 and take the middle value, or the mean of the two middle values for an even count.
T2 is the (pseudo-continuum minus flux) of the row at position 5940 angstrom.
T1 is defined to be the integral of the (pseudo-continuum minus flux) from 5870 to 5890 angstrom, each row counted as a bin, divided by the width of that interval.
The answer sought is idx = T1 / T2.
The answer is 0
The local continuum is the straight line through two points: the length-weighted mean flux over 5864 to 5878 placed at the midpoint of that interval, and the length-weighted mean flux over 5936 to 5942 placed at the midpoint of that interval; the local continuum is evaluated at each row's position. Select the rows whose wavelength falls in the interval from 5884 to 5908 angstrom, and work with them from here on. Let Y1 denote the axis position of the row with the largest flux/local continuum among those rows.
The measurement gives 5904 angstrom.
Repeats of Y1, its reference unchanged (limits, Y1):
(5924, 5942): 5925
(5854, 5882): 5877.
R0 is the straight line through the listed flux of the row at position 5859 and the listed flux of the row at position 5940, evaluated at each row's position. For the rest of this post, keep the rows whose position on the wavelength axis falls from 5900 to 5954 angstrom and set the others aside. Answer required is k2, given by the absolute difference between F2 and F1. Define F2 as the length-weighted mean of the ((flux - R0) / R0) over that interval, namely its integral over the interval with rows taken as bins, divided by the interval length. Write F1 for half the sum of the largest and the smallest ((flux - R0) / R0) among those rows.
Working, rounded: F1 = -0.025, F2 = -0.034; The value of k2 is 0.009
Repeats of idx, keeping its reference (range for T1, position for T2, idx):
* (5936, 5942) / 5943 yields 1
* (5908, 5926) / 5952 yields -1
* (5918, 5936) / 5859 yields 1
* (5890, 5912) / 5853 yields -8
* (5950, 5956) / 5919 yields -8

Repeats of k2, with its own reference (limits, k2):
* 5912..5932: 0.016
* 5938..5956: 0.000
